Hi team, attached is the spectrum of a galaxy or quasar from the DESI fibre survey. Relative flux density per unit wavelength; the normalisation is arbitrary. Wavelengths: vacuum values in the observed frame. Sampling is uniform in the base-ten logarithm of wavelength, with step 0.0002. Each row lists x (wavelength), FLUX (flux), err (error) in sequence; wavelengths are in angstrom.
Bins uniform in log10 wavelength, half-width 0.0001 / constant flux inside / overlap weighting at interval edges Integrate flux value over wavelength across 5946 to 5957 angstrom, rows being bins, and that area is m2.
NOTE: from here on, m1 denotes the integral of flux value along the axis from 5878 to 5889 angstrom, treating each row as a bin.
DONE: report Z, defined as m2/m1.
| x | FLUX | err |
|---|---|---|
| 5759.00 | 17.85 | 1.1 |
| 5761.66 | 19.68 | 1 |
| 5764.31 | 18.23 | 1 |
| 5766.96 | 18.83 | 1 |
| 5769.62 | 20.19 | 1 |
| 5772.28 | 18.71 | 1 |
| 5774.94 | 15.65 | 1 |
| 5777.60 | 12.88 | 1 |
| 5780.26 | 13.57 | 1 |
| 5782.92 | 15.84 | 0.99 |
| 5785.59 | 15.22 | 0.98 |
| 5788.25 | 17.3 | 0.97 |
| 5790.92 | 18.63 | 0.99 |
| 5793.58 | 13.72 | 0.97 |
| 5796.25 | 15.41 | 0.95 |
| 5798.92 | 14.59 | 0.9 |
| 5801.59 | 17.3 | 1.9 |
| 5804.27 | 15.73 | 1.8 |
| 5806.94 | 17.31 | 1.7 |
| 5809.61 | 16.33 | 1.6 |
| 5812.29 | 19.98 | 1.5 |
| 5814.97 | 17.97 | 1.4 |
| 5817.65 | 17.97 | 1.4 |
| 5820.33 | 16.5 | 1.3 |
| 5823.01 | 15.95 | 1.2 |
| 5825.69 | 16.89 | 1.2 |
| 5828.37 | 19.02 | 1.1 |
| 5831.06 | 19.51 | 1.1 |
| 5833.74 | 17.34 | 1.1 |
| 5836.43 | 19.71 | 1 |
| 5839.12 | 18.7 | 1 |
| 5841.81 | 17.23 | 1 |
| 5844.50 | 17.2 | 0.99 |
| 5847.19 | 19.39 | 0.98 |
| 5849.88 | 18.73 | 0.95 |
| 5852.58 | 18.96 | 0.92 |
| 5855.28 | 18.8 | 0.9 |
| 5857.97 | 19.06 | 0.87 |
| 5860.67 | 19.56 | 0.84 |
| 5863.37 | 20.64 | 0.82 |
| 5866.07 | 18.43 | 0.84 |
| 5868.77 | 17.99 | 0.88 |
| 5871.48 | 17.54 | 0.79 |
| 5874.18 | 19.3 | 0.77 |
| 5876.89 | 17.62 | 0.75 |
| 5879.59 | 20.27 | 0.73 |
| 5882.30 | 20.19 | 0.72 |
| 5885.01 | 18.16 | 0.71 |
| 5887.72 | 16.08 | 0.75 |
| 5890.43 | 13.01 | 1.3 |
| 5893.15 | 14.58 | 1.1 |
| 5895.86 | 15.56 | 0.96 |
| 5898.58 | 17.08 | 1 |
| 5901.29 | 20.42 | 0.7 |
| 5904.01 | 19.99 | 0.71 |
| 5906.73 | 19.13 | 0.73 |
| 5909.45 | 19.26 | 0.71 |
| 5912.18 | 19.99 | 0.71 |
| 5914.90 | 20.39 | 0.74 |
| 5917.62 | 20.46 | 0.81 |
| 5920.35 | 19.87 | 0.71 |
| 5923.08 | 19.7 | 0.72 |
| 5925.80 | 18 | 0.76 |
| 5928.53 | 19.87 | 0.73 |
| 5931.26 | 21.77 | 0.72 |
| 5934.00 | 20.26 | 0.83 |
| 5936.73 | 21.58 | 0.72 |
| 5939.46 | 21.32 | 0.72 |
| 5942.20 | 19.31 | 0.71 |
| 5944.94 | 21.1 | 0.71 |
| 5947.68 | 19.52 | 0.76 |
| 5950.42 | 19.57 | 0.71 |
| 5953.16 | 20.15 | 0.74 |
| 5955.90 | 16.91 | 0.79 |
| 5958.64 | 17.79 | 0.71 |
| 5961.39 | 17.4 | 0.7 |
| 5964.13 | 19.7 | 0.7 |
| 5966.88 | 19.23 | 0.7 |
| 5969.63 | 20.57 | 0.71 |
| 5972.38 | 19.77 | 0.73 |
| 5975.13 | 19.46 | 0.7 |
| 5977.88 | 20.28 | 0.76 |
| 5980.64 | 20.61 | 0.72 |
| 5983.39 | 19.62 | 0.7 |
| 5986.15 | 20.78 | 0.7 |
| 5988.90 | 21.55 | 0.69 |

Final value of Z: 1.03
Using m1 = 205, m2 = 211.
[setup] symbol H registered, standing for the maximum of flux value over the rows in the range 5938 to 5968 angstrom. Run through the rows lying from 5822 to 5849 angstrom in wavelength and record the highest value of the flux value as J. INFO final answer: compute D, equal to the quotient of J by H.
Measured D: 0.92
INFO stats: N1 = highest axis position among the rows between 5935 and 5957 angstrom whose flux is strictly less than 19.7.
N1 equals 5955.90 angstrom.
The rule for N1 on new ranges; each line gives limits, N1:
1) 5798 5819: 5817.65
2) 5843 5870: 5868.77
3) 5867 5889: 5887.72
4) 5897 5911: 5909.45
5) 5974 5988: 5983.39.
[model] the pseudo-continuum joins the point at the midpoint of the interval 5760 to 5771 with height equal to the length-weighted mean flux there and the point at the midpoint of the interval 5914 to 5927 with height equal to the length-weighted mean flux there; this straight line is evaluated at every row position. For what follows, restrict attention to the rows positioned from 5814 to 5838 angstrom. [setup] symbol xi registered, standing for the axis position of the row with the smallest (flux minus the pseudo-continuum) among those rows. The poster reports 5823.01 angstrom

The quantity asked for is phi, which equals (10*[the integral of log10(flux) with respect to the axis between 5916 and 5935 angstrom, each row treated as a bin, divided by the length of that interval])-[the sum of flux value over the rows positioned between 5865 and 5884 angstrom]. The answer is -118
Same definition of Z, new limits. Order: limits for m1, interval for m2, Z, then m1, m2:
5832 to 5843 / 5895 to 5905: 0.91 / 201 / 183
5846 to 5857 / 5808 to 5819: 0.95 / 209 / 198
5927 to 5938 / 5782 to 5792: 0.73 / 229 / 167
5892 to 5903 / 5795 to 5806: 0.93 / 188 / 174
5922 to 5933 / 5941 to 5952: 1.00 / 218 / 219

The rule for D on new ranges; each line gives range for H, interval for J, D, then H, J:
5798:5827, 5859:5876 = 1.03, 19.98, 20.64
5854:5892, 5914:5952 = 1.05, 20.64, 21.77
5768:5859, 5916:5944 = 1.08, 20.19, 21.77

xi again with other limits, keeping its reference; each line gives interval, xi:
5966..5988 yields 5966.88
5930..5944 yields 5942.20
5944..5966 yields 5955.90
